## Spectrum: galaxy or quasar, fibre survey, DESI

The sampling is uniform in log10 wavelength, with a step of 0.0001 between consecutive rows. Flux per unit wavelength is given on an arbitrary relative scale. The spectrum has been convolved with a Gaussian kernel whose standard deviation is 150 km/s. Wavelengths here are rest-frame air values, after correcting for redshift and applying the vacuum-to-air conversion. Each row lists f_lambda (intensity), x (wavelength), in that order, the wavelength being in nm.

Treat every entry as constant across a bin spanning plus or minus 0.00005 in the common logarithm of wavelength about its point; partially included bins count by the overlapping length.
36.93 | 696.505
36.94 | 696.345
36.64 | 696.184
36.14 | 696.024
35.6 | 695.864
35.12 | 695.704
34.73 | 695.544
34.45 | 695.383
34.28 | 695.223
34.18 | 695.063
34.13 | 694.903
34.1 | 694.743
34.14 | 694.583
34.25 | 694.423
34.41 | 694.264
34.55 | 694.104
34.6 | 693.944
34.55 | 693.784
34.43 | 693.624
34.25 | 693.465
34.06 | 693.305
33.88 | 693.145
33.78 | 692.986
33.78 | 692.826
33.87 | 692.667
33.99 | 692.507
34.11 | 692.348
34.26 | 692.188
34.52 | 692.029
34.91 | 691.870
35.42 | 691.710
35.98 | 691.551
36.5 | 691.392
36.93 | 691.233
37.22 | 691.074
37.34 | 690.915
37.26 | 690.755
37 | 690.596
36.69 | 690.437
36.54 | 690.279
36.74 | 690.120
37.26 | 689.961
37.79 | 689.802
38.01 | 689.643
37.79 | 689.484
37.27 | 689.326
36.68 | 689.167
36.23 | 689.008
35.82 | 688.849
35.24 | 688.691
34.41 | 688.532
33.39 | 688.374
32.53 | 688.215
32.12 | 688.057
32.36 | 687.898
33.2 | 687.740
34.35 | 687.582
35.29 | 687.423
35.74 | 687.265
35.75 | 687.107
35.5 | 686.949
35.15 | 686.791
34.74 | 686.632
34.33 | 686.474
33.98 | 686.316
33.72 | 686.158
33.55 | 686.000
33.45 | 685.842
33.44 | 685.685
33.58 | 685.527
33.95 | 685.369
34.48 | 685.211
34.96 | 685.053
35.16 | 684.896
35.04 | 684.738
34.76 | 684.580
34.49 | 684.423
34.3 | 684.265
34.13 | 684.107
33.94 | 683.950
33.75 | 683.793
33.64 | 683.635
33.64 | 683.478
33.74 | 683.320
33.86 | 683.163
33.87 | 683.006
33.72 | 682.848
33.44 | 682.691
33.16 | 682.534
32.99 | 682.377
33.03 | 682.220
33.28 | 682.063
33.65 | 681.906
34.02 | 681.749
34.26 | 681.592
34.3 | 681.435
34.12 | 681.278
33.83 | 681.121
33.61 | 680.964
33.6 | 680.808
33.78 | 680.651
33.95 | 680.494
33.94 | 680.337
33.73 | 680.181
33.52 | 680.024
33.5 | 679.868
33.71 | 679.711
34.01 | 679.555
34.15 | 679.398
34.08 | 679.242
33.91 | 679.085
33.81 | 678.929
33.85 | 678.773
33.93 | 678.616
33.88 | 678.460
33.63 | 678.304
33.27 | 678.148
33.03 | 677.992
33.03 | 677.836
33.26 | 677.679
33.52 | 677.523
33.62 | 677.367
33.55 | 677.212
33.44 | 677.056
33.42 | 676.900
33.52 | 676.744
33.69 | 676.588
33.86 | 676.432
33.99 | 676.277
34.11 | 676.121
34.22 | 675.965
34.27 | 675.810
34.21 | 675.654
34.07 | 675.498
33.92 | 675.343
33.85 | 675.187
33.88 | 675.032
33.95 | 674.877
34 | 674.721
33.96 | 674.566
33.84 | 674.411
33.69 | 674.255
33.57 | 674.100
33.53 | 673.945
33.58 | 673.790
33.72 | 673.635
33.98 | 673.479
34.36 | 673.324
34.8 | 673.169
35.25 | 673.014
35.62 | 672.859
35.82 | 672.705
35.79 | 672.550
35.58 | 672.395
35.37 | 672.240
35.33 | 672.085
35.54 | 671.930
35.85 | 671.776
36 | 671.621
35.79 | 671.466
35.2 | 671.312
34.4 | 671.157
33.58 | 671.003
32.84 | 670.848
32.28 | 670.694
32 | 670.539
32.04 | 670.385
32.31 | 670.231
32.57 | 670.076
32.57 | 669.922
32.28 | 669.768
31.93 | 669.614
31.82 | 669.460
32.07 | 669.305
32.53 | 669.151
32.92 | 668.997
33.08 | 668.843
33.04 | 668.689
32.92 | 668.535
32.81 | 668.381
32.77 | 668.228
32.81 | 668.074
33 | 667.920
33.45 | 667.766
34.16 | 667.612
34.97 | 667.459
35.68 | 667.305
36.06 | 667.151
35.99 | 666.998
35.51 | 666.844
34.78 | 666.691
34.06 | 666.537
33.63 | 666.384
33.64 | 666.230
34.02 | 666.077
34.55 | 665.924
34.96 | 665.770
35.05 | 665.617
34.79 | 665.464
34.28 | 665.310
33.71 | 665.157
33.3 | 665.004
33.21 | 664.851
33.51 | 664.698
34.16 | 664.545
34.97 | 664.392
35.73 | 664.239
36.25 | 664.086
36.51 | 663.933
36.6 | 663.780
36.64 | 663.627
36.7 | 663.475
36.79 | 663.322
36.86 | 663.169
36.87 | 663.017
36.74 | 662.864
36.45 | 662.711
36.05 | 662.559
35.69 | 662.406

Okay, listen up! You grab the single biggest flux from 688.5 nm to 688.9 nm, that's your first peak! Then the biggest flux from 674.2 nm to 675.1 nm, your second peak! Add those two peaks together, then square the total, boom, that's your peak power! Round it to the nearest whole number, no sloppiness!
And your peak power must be 4875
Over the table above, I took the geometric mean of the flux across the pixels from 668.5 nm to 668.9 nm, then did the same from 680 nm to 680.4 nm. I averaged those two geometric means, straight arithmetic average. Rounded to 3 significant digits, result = 33.4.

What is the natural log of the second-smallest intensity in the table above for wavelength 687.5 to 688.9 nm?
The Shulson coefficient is 3.48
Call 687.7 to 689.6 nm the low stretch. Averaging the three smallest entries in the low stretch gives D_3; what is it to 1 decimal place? 32.3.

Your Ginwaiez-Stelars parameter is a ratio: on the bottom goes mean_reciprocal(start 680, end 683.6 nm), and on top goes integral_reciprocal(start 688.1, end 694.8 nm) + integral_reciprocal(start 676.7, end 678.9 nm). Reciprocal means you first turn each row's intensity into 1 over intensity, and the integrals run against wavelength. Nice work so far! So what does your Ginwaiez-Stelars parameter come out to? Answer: 8.6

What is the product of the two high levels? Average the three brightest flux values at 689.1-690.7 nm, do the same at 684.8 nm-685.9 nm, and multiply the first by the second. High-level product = 1320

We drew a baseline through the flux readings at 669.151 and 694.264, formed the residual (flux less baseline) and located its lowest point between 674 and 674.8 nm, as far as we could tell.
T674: 674.100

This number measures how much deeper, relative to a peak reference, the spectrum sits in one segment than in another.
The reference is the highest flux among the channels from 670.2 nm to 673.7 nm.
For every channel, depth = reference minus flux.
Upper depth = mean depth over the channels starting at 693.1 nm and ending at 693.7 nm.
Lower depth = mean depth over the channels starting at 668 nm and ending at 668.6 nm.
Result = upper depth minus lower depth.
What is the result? -1.3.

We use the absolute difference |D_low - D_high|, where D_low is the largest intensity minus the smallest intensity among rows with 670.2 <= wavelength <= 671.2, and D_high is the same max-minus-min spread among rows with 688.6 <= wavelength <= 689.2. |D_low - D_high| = 0.96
